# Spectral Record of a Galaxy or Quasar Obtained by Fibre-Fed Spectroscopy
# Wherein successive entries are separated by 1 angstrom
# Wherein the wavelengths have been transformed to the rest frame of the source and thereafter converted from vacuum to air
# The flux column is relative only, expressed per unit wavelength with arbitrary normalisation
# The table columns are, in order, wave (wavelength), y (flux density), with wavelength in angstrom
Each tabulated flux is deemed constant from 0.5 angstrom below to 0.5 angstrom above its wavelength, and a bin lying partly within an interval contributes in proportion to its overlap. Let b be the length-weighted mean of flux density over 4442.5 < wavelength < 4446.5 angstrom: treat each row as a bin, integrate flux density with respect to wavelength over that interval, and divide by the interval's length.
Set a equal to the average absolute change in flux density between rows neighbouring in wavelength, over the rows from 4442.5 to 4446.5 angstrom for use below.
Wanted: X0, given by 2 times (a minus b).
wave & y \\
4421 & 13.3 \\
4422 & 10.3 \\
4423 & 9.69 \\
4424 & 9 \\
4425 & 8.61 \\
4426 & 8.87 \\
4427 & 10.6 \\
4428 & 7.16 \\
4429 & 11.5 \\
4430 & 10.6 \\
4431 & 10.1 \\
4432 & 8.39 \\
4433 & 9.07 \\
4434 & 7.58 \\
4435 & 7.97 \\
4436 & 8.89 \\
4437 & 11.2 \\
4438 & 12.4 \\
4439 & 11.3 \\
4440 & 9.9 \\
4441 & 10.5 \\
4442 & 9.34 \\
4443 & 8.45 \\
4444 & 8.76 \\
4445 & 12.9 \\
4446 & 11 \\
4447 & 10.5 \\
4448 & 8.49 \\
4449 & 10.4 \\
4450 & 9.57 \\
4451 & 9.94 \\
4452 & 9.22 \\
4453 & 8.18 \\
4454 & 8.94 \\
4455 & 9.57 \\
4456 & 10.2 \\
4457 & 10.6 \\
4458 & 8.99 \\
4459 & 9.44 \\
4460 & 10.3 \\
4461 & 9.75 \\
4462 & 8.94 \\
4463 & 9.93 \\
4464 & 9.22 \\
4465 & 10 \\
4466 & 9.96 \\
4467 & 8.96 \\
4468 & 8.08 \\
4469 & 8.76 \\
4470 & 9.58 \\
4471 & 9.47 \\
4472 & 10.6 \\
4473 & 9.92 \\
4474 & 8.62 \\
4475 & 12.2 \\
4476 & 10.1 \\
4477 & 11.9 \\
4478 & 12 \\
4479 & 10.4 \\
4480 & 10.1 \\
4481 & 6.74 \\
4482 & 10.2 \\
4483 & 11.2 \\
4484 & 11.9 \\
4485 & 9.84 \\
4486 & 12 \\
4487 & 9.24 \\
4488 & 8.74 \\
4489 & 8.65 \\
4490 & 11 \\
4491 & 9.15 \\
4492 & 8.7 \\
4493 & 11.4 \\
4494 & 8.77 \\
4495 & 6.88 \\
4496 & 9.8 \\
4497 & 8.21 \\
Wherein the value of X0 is -16.3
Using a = 2.1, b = 10.3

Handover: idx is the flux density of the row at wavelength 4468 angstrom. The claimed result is 8.08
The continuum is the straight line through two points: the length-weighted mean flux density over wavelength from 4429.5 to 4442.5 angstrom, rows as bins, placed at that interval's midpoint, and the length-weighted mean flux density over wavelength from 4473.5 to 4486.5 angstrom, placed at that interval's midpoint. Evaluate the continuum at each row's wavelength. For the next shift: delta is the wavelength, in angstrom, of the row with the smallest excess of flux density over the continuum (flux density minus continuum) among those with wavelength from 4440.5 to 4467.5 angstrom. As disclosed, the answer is 4453 angstrom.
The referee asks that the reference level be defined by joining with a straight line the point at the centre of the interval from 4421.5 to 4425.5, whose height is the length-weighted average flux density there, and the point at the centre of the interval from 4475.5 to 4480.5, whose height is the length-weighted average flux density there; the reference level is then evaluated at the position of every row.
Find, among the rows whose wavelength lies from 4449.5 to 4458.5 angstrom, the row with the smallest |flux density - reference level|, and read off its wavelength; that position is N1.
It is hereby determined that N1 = 4456 angstrom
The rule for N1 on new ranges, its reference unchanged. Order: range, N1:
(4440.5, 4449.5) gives 4449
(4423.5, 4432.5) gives 4424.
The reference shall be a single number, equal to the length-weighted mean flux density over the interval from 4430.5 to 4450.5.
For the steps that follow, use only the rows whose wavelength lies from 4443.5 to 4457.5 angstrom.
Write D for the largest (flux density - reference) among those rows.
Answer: 3.06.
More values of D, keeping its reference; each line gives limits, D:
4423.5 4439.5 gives 2.56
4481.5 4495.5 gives 2.16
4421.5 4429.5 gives 1.66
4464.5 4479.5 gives 2.36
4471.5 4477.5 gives 2.36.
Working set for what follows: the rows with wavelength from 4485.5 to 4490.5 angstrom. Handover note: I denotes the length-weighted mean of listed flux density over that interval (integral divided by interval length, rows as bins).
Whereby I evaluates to 9.9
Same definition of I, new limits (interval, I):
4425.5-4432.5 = 9.6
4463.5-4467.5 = 9.5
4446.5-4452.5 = 9.7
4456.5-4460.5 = 9.8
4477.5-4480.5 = 10.8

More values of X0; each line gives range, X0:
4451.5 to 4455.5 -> -16.3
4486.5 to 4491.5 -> -16.3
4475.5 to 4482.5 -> -16.9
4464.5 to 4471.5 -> -17.3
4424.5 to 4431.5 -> -15.5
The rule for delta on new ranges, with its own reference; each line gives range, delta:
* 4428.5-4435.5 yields 4434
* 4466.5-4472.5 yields 4468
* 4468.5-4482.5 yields 4481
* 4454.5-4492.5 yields 4481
